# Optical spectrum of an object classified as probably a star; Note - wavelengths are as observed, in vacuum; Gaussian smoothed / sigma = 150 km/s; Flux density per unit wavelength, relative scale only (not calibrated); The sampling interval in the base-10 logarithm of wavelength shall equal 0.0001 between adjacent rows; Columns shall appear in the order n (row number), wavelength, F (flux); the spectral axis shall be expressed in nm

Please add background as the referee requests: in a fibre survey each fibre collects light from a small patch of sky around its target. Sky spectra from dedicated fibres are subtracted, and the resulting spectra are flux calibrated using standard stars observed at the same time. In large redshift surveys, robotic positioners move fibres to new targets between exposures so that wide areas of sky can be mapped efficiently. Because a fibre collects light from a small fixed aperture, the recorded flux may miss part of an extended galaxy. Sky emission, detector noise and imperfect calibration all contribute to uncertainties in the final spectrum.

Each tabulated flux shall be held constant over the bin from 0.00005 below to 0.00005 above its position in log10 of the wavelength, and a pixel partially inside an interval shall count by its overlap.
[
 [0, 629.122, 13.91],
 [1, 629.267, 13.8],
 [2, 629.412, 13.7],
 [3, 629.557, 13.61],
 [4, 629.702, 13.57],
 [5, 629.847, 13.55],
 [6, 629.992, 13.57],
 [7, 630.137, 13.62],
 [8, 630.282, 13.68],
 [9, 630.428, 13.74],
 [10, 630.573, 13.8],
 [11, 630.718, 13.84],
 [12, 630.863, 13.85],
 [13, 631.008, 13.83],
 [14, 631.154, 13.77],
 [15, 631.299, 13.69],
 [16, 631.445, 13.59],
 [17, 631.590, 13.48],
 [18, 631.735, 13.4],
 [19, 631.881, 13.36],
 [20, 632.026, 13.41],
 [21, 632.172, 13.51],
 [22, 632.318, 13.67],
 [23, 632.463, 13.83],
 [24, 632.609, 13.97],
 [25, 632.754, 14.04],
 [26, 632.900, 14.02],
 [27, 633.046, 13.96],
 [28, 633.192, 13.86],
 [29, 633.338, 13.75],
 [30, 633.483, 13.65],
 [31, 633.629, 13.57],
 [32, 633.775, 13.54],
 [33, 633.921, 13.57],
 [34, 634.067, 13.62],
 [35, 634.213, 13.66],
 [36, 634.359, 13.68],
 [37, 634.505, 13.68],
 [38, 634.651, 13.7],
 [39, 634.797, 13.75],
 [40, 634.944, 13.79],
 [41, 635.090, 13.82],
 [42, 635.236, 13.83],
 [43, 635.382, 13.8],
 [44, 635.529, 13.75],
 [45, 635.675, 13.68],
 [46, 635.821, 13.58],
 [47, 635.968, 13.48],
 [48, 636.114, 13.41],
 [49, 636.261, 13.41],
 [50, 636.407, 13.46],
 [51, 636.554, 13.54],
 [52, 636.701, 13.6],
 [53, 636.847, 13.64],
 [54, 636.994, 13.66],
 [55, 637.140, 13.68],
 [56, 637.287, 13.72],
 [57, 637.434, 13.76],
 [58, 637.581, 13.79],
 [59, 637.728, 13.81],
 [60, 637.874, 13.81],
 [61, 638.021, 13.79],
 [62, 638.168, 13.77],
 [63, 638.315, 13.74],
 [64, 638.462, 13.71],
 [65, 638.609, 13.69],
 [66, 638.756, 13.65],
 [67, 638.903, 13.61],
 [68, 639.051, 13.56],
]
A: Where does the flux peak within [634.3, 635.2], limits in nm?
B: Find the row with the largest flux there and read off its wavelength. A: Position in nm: 635.090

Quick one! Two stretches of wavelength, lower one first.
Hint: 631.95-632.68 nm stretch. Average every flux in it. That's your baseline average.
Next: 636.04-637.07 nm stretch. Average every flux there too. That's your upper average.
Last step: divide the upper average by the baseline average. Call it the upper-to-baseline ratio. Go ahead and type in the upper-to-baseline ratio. 0.99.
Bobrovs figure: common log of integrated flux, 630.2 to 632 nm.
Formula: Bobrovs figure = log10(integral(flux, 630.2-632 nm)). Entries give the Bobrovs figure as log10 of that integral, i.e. 1.4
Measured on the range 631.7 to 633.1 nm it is 1.3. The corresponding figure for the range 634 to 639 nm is 1.8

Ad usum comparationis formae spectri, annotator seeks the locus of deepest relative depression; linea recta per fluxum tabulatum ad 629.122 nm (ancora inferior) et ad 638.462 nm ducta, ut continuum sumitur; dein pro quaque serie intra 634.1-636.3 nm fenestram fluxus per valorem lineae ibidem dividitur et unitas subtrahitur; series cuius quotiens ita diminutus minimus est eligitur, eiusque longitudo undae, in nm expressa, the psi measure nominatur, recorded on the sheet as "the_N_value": 636.114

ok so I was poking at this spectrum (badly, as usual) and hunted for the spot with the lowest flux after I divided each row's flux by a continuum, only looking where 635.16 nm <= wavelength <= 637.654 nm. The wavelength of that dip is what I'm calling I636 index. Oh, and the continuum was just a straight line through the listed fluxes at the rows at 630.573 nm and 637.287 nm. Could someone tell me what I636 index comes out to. 636.114 nm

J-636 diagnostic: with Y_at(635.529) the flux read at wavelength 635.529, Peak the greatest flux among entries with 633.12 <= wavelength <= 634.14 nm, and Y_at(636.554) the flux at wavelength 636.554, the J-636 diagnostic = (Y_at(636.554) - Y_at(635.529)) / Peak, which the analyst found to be -0.015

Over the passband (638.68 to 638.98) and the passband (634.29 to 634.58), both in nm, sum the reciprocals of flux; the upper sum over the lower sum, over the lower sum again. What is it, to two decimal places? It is 6.87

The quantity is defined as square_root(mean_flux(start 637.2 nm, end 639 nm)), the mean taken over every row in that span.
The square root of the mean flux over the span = 3.71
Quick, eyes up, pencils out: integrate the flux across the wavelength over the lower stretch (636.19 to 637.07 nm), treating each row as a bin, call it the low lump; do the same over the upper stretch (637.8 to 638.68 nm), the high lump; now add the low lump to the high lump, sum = 24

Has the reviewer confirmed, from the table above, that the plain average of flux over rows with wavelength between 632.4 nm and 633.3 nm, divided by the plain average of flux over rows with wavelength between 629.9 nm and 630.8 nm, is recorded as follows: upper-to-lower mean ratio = 1.02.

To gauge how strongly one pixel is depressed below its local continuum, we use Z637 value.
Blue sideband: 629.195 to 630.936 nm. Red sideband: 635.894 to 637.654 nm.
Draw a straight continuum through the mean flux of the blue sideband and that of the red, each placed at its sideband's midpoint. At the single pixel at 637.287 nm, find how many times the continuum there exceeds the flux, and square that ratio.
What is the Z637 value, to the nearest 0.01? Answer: 0.98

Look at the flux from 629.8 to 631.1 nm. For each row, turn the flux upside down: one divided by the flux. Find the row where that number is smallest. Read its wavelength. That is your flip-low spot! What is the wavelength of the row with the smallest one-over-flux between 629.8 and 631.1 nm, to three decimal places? 630.863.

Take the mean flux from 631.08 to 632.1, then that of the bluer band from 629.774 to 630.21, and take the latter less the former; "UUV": 0.1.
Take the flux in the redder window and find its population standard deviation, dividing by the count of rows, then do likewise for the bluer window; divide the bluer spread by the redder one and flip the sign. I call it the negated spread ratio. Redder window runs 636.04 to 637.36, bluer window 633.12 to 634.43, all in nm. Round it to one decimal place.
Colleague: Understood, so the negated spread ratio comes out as -0.8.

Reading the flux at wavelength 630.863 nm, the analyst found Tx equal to 13.85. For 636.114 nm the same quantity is 13.41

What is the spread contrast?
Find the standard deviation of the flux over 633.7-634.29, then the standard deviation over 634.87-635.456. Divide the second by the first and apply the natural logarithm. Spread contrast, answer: -1.1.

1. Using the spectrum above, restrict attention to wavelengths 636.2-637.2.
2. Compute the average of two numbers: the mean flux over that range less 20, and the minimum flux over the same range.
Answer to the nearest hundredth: 3.49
